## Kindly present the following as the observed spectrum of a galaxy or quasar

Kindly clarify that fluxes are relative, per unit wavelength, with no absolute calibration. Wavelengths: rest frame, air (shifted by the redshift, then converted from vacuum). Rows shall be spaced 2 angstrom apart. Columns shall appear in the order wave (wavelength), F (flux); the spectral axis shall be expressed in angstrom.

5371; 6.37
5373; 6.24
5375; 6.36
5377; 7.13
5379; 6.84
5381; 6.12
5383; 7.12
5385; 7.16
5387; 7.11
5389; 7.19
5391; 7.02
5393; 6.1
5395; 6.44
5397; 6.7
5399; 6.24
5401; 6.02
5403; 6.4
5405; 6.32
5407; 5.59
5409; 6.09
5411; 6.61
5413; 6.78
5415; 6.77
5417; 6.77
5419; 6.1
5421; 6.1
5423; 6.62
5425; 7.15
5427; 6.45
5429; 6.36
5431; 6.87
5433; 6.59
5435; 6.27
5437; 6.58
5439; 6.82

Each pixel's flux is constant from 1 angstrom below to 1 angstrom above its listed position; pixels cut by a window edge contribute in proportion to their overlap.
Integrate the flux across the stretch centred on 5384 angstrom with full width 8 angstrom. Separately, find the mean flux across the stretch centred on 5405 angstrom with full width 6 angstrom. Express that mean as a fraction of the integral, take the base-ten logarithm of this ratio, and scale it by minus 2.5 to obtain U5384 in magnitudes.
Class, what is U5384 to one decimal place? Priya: 2.4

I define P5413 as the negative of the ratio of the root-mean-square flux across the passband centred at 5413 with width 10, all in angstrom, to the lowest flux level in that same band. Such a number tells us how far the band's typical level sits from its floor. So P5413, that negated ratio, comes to -1.09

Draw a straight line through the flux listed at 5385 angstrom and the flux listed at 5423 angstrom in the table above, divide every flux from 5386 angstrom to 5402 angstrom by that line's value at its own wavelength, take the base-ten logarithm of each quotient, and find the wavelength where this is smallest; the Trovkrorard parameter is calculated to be 5393 angstrom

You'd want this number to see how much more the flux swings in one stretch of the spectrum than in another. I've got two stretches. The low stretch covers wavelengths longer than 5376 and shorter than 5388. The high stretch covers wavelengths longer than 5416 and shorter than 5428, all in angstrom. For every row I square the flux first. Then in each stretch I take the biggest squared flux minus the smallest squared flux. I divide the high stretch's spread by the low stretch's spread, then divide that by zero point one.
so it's 10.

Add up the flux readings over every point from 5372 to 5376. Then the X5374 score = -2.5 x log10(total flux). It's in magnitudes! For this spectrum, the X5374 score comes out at -2.75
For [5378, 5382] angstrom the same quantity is -2.78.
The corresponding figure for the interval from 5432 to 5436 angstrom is -2.77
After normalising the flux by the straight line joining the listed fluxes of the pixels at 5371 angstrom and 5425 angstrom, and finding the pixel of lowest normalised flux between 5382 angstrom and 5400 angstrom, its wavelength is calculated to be 5393 angstrom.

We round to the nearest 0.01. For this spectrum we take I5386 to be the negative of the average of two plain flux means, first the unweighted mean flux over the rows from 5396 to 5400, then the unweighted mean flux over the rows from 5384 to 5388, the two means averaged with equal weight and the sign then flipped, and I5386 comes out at -6.80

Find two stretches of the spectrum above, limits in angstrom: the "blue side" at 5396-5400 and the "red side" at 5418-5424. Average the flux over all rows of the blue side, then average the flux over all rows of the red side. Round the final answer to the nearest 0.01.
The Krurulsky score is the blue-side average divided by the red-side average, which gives 1.03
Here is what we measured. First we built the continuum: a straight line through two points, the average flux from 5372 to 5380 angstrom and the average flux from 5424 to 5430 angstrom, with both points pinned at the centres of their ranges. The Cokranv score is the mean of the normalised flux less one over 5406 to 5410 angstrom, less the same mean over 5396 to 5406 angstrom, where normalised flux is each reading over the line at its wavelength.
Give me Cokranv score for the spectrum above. -0.07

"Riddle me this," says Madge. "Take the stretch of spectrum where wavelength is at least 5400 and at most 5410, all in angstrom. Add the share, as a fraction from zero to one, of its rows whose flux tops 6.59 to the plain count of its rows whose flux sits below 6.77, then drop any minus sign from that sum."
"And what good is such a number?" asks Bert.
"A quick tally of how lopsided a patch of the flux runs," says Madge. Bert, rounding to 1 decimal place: 5.0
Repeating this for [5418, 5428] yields 4.4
